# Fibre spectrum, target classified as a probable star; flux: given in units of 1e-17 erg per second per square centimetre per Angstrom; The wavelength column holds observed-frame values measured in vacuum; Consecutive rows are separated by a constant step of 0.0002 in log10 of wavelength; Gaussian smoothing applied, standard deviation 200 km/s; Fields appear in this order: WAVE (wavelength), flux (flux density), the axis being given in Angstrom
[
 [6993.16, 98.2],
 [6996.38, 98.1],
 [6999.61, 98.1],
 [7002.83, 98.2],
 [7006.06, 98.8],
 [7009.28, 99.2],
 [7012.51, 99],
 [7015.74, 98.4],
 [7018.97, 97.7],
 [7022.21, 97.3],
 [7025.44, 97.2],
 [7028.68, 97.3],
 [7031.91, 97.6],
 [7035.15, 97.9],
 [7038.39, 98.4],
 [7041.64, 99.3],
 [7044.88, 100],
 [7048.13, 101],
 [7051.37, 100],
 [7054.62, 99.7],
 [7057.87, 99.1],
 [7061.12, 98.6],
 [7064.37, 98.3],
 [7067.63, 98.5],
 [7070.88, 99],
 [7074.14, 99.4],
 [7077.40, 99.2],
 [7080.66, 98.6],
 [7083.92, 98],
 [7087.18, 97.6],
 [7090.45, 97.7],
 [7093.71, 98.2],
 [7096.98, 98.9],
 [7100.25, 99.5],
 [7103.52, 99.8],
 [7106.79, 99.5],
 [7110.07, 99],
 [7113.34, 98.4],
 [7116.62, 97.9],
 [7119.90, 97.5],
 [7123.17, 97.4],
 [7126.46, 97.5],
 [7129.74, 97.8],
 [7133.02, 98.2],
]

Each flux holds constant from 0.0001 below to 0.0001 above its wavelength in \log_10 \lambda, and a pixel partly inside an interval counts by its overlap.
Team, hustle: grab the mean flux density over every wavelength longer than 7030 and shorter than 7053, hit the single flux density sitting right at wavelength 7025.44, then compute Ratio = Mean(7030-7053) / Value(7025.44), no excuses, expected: 1.02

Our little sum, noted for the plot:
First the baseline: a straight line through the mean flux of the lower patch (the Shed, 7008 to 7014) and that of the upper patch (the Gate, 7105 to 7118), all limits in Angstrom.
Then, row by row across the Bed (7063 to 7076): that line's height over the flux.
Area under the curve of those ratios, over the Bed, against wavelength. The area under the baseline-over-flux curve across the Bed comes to 13.0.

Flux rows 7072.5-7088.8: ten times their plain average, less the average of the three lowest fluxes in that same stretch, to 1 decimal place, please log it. 887.5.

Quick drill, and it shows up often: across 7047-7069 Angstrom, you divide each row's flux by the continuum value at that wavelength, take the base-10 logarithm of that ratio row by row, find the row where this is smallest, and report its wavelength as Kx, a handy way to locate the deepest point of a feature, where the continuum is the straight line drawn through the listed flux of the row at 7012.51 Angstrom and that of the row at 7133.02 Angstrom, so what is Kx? 7064.37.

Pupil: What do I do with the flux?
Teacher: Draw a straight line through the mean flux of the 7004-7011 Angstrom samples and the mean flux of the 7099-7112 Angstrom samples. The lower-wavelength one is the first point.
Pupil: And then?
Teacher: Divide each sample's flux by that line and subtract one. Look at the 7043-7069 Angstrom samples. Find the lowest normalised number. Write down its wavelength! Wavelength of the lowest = 7064.37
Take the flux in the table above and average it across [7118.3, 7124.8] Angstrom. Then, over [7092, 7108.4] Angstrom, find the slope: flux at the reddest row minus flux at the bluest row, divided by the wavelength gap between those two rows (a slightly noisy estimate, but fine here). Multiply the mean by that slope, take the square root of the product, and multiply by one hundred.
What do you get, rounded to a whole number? 311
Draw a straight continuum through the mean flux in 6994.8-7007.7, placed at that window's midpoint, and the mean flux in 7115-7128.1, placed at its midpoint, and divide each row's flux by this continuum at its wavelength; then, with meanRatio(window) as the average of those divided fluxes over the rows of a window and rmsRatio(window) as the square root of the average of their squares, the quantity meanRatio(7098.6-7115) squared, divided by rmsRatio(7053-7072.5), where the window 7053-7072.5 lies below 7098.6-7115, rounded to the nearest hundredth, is 1.02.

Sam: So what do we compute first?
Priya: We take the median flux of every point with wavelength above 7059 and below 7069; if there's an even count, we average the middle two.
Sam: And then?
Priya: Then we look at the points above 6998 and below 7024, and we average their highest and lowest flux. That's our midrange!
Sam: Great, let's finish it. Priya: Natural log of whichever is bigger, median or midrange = 4.59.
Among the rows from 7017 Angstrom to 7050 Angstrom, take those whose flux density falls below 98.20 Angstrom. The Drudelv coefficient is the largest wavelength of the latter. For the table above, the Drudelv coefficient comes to 7035.15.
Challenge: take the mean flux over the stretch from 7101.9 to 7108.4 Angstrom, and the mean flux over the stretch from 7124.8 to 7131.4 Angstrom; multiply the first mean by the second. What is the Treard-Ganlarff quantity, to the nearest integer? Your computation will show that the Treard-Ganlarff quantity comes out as 9731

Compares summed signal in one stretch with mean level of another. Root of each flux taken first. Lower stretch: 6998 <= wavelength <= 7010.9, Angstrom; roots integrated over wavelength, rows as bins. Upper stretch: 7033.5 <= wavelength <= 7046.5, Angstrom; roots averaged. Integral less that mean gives 118.2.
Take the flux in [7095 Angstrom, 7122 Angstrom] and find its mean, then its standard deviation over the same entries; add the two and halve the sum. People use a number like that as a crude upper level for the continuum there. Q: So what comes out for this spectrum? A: 49.8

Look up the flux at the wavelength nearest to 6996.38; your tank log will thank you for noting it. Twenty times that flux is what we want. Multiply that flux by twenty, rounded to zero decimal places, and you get 1962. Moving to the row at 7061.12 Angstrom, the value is 1972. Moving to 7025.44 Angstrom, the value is 1944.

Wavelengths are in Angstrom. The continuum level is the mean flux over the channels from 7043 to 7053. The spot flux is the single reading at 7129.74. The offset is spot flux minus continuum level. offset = -2.5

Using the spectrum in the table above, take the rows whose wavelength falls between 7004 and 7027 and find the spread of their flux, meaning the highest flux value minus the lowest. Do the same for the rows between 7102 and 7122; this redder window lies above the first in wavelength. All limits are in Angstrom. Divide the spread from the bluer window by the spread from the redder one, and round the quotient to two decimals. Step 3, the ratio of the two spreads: 0.87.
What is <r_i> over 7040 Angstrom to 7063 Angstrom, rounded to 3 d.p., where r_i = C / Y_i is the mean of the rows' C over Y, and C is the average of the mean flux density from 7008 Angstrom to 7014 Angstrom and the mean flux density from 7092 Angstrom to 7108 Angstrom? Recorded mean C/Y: 0.995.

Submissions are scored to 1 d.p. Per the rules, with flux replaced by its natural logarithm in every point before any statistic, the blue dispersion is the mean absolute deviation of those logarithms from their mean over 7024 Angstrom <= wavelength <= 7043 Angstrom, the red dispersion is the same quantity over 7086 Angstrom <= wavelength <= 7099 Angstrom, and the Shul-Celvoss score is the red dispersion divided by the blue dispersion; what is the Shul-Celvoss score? 0.8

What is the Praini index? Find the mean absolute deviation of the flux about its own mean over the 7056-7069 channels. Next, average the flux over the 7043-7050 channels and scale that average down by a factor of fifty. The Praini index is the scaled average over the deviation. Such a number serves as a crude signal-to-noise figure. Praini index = 8.5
